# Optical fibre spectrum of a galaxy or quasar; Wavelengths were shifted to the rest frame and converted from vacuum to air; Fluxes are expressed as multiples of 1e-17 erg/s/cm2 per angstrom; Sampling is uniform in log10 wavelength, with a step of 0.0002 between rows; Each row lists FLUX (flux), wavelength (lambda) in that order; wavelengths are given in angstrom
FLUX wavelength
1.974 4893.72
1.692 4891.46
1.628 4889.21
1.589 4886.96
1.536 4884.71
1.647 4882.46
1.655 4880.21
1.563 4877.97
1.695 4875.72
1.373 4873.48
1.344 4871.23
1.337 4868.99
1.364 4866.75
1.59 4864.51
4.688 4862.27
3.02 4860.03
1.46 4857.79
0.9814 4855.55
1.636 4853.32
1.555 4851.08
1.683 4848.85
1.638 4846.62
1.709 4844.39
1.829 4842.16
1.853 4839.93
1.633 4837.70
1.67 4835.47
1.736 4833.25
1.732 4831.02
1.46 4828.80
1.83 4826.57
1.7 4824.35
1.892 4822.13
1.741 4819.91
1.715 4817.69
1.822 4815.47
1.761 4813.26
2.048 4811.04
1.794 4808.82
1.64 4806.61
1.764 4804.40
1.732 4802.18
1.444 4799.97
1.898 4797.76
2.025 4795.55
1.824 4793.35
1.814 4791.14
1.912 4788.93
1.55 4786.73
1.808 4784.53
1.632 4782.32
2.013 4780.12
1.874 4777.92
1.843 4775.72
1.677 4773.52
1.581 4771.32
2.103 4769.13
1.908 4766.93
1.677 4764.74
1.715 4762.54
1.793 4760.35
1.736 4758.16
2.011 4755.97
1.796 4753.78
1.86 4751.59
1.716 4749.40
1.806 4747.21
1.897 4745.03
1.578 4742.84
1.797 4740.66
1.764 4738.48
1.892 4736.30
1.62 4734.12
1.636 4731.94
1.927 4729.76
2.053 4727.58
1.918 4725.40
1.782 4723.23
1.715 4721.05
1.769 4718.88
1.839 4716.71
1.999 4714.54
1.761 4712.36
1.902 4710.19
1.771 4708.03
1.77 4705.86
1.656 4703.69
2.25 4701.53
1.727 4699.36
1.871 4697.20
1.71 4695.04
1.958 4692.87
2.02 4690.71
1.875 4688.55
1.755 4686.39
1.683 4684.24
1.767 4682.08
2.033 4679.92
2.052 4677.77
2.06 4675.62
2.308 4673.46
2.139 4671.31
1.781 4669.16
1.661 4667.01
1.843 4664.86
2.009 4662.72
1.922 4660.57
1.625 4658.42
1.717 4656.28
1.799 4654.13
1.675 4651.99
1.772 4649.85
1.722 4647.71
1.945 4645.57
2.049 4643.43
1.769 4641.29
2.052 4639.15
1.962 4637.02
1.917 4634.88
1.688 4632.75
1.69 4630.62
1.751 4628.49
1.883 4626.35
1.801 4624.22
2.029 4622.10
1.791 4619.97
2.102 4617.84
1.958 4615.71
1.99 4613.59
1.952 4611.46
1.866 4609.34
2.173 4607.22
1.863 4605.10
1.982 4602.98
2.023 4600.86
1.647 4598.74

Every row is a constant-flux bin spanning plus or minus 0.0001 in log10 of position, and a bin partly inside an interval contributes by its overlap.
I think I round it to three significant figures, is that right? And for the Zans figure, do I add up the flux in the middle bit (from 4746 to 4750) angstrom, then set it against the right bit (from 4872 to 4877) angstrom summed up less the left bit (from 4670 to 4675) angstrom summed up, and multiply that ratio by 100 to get -255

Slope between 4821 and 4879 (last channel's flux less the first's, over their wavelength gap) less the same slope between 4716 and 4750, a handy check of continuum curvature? -0.002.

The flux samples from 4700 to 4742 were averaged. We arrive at 1.83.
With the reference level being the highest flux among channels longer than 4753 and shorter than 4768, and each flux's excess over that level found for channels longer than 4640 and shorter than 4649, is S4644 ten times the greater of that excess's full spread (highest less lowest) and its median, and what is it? 3.3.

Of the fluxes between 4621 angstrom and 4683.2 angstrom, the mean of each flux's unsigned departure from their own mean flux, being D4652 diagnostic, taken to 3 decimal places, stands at 0.144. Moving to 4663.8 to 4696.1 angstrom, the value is 0.160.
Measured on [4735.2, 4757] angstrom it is 0.083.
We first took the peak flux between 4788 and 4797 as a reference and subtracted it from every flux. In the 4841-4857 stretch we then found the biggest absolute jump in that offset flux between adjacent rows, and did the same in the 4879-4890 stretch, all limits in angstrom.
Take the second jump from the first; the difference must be 0.54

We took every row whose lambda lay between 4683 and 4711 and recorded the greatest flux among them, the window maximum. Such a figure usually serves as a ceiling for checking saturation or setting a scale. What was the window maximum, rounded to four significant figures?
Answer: 2.250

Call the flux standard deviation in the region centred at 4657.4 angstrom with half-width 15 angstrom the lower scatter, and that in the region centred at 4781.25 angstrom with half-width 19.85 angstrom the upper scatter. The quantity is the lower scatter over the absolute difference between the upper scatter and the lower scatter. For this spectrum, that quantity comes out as 8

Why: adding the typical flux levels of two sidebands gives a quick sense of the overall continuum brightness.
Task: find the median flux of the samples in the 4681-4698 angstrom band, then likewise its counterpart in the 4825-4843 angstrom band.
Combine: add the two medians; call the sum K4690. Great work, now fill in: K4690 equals 3.55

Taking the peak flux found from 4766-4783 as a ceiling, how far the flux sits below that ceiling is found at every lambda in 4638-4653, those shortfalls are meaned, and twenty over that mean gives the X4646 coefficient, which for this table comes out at 81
